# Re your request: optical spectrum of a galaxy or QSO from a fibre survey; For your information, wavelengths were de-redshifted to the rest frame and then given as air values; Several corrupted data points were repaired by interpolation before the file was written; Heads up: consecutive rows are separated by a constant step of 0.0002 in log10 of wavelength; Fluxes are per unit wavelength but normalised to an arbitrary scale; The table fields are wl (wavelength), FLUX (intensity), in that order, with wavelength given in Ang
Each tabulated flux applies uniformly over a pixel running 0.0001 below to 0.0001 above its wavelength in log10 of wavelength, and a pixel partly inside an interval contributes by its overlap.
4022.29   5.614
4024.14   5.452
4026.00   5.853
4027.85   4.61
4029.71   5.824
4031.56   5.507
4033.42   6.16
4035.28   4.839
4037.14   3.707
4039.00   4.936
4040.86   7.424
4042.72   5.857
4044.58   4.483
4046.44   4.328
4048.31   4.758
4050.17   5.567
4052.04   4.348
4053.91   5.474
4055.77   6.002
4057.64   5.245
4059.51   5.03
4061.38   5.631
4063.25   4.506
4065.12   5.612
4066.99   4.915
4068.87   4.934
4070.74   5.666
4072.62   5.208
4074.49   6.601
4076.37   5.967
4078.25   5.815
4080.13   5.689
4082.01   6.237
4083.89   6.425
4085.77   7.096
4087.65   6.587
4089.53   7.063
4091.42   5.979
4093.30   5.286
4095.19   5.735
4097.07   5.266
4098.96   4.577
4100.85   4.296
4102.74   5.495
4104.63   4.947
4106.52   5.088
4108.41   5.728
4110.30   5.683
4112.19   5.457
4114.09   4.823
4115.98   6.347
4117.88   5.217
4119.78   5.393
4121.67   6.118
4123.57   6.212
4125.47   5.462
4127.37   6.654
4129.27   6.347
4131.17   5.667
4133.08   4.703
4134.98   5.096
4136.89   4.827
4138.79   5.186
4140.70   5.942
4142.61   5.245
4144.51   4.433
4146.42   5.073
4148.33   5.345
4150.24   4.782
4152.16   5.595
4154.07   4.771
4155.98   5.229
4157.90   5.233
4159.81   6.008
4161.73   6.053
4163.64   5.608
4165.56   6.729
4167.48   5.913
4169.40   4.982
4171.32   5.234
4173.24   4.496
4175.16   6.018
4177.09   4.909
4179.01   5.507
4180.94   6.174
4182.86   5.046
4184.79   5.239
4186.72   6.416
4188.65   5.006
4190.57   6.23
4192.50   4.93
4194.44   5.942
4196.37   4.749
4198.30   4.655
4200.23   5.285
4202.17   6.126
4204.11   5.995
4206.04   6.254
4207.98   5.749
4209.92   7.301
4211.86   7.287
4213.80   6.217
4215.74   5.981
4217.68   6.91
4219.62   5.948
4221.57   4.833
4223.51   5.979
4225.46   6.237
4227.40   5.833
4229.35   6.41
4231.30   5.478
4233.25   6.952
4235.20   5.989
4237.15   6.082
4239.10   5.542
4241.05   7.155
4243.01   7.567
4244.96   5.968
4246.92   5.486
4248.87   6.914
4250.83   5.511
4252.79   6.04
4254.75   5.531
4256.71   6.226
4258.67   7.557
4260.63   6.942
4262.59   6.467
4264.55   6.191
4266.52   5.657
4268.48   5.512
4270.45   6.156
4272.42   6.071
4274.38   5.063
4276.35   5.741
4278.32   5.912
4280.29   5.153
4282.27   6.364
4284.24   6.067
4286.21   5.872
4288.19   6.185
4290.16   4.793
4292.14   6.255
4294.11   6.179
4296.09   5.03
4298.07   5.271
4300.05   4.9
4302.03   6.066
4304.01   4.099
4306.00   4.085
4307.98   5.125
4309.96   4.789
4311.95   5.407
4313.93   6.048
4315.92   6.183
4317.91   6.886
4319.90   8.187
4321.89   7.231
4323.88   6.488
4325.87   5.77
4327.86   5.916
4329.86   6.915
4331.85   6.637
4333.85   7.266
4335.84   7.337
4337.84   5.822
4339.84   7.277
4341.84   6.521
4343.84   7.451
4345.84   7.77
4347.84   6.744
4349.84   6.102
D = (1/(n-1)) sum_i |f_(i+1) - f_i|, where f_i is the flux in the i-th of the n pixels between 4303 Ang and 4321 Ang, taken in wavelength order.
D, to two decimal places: 0.60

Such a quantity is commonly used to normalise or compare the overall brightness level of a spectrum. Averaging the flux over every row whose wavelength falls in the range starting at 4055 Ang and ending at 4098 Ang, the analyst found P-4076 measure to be 5.8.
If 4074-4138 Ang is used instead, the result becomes 5.7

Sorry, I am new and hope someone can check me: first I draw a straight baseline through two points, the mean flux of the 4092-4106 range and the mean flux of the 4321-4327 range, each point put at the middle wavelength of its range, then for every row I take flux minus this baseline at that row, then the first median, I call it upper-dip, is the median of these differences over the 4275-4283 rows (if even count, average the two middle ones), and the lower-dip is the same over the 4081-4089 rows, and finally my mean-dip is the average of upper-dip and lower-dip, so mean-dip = 0.56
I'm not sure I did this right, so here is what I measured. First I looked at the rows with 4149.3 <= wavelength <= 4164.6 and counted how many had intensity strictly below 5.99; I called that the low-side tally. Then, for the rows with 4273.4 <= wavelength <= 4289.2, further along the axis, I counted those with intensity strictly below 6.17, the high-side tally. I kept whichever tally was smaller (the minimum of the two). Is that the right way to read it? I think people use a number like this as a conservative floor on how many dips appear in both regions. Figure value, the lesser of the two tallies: 6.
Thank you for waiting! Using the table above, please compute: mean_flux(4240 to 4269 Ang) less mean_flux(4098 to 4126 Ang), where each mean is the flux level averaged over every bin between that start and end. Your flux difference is 0.9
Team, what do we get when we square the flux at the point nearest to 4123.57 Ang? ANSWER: 38.6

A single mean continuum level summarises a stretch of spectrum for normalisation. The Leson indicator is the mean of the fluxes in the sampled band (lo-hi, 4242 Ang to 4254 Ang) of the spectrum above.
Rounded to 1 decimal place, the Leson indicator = 6.2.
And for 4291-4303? 5.6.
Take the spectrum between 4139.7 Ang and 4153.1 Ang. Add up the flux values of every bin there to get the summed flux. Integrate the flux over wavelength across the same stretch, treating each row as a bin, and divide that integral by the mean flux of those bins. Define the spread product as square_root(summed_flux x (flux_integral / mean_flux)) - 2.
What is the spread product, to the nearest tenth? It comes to 20.1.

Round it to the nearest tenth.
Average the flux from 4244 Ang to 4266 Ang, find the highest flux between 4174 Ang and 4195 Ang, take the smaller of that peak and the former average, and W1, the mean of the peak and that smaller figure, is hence 6.3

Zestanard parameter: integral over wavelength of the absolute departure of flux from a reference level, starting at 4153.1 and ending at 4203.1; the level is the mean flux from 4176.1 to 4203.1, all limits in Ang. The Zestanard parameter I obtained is 27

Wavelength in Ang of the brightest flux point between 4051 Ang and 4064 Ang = 4055.77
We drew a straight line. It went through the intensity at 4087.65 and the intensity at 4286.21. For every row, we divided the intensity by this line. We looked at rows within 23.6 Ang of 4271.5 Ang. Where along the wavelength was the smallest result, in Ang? 4290.16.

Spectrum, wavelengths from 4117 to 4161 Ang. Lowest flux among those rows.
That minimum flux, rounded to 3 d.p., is 4.433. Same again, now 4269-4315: 4.085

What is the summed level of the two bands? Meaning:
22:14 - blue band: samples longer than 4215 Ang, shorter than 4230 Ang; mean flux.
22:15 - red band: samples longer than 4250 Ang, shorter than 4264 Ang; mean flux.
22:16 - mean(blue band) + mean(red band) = 12.3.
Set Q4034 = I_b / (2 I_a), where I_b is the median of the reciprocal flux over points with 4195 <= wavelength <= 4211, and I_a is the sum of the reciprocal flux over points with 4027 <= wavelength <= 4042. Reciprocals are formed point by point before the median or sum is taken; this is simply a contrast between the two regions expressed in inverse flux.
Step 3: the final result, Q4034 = 0.0551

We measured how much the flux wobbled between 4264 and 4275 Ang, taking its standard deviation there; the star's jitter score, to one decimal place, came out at 0.4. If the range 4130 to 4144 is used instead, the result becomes 0.4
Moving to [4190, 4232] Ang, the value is 0.7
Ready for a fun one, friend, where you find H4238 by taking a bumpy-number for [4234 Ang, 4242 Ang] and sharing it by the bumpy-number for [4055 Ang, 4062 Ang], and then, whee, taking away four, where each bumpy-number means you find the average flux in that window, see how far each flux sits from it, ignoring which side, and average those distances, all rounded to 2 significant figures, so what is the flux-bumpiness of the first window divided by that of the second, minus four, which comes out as -2.6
